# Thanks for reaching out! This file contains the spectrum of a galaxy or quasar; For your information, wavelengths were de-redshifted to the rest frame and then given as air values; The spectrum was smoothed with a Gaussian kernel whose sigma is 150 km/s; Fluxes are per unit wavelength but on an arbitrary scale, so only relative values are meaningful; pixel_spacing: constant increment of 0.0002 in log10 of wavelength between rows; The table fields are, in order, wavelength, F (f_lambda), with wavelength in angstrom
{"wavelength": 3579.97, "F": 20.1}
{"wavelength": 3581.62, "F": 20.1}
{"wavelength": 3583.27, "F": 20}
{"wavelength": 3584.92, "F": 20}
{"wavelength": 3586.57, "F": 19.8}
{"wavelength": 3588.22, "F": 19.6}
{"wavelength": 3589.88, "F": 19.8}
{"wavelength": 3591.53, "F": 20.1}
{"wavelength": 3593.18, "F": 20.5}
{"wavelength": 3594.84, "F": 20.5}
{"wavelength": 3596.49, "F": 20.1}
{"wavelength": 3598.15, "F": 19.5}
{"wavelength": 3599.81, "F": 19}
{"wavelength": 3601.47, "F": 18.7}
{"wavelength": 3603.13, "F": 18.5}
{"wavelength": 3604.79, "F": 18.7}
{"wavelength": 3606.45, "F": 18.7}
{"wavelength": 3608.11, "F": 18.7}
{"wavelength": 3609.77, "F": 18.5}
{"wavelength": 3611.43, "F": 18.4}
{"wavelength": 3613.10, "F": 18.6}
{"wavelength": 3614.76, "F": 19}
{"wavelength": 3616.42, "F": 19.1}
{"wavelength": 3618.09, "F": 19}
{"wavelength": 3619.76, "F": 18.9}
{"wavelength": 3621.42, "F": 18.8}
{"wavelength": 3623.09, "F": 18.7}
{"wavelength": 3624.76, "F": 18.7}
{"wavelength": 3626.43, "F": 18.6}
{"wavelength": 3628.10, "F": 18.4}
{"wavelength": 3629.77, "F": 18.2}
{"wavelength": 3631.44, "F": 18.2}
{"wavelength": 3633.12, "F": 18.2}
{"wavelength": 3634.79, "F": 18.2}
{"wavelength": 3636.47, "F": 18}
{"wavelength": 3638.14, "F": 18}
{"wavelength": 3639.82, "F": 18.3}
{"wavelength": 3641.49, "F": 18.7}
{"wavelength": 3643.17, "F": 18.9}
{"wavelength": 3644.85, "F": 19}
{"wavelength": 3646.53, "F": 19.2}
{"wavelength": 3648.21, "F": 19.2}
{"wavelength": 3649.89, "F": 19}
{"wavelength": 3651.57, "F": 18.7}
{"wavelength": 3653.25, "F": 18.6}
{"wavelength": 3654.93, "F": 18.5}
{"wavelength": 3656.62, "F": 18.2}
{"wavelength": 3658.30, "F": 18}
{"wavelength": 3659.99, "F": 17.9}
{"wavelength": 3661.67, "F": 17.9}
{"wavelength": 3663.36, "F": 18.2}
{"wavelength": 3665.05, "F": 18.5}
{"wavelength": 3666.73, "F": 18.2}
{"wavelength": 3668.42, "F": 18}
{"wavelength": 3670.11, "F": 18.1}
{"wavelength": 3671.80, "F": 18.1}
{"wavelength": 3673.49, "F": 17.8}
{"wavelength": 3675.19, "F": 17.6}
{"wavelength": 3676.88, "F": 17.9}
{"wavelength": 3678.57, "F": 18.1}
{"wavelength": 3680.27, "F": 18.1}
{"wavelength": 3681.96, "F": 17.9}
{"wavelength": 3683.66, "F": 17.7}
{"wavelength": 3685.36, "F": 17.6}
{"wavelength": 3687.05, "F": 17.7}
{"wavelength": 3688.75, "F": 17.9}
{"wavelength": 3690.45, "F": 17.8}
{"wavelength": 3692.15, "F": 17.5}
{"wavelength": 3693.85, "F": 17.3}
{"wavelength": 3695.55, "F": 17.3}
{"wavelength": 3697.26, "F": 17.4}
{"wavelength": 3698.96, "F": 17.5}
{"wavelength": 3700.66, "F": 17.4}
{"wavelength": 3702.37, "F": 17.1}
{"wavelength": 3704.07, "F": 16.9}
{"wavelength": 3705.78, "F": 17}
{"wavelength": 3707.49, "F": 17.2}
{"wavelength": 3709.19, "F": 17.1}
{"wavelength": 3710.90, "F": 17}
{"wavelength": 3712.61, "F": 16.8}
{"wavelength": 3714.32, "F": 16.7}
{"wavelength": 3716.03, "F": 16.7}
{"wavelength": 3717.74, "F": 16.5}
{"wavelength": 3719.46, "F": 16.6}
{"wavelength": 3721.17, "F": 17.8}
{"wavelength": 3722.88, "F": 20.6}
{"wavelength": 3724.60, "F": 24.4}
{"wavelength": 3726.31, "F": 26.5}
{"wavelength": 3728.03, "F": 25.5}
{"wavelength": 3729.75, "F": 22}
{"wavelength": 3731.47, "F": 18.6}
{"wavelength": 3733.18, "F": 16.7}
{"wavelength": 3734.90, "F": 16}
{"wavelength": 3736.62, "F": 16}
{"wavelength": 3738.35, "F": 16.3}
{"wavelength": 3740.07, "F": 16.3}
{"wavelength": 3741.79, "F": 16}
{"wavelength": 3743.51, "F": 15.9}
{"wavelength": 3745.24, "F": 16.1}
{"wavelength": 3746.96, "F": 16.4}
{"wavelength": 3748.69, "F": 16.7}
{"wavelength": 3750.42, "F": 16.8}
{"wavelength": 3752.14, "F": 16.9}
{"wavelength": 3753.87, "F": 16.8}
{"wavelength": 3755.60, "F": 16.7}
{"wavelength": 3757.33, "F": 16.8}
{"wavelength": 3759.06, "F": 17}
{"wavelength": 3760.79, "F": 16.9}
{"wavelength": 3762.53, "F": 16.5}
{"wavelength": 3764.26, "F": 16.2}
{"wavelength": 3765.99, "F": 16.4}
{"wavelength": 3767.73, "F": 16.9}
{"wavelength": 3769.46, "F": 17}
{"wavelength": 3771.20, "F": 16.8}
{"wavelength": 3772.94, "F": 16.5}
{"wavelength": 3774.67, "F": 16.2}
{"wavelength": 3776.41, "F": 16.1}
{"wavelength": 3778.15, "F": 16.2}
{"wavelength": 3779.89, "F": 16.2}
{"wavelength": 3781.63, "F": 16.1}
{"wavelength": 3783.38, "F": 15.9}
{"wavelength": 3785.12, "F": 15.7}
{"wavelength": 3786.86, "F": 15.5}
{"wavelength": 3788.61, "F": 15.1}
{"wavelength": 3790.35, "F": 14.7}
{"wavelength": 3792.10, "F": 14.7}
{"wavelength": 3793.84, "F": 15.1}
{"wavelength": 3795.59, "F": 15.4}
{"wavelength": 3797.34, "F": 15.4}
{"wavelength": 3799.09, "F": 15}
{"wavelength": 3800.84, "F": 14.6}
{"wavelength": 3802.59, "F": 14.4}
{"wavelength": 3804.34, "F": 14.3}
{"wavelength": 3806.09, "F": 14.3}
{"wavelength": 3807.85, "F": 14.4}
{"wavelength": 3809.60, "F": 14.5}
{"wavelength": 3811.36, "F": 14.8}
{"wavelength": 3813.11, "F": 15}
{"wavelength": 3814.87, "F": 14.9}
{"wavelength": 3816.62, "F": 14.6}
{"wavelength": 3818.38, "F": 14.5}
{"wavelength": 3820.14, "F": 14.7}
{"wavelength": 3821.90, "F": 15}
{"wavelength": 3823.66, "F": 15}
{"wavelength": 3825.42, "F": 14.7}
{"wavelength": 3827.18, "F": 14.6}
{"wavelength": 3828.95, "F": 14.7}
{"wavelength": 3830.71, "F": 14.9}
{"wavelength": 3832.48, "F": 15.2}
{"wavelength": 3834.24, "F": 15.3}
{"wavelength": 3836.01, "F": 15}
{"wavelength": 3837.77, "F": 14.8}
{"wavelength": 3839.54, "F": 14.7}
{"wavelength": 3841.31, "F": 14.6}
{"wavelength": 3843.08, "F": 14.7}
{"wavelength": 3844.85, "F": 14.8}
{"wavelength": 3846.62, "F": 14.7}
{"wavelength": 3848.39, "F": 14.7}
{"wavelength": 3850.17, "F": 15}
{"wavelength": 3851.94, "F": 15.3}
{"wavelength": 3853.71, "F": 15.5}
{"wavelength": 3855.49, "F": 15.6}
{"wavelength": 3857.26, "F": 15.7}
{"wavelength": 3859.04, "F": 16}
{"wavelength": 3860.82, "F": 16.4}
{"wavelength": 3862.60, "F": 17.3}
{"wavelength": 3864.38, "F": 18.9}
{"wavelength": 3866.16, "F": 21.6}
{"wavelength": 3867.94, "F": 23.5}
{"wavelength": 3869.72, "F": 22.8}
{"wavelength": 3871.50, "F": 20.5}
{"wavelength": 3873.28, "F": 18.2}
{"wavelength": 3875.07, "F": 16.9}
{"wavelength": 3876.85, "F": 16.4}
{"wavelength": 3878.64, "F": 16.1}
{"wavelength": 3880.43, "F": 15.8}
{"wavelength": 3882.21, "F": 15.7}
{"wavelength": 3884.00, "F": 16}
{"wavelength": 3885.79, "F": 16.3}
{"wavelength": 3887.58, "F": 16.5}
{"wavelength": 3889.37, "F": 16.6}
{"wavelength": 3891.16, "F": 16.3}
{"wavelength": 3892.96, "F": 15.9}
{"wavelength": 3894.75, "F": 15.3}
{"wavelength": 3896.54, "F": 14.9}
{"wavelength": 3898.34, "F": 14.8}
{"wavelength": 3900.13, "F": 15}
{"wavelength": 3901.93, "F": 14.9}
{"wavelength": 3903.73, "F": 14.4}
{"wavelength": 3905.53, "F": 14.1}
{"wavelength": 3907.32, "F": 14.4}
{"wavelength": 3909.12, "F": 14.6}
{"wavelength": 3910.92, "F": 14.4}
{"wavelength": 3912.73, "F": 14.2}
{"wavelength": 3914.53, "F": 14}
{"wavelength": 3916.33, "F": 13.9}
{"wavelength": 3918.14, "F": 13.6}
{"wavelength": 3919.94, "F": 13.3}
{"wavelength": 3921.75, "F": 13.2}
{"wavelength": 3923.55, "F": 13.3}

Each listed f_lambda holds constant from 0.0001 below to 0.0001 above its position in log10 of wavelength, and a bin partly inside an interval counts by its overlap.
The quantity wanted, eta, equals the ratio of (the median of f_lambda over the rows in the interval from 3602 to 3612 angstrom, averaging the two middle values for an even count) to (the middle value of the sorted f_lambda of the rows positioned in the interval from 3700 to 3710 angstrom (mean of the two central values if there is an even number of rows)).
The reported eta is 1.09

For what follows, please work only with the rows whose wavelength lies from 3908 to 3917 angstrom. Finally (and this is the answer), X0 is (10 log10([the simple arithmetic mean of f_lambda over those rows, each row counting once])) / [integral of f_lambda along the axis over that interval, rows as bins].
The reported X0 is 0.090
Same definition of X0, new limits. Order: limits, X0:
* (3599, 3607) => 0.085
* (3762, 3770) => 0.092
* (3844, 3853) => 0.087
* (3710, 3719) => 0.081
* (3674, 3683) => 0.078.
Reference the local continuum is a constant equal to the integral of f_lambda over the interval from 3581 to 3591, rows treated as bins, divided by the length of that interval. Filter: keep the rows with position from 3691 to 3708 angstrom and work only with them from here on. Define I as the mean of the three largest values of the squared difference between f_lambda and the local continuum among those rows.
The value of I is 8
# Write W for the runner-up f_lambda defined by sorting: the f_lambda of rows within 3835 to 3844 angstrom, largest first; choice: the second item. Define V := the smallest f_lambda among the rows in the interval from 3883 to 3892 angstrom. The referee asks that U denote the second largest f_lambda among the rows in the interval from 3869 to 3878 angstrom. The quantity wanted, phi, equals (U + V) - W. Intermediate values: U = 20.5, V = 16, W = 14.8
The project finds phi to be 21.7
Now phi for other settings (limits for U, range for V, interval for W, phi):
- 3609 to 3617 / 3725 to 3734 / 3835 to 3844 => 20.9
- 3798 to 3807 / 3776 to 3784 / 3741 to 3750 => 14.1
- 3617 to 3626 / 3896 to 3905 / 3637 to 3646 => 14.4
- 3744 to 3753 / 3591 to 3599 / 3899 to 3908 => 21.4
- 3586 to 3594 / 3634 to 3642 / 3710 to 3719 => 21.3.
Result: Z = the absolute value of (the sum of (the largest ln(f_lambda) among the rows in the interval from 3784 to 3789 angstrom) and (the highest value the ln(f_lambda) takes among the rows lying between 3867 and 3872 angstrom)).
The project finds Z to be 5.91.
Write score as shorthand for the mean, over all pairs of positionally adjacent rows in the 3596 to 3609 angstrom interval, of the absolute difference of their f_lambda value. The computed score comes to 0.26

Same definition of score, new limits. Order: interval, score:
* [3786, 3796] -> 0.30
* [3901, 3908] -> 0.37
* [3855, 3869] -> 1.13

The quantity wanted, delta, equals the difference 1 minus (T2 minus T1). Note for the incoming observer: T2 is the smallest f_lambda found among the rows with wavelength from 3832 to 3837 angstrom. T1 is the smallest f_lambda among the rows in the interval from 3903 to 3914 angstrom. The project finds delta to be 0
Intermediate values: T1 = 14.1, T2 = 15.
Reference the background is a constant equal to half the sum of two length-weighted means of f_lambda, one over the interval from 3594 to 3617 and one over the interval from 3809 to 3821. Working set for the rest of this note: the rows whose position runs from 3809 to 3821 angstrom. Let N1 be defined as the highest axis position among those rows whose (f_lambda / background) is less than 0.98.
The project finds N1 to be 3820.14 angstrom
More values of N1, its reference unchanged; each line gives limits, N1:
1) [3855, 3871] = 3860.82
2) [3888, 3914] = 3912.73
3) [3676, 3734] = 3717.74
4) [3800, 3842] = 3841.31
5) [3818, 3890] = 3887.58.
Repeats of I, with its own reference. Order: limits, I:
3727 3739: 21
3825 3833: 27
